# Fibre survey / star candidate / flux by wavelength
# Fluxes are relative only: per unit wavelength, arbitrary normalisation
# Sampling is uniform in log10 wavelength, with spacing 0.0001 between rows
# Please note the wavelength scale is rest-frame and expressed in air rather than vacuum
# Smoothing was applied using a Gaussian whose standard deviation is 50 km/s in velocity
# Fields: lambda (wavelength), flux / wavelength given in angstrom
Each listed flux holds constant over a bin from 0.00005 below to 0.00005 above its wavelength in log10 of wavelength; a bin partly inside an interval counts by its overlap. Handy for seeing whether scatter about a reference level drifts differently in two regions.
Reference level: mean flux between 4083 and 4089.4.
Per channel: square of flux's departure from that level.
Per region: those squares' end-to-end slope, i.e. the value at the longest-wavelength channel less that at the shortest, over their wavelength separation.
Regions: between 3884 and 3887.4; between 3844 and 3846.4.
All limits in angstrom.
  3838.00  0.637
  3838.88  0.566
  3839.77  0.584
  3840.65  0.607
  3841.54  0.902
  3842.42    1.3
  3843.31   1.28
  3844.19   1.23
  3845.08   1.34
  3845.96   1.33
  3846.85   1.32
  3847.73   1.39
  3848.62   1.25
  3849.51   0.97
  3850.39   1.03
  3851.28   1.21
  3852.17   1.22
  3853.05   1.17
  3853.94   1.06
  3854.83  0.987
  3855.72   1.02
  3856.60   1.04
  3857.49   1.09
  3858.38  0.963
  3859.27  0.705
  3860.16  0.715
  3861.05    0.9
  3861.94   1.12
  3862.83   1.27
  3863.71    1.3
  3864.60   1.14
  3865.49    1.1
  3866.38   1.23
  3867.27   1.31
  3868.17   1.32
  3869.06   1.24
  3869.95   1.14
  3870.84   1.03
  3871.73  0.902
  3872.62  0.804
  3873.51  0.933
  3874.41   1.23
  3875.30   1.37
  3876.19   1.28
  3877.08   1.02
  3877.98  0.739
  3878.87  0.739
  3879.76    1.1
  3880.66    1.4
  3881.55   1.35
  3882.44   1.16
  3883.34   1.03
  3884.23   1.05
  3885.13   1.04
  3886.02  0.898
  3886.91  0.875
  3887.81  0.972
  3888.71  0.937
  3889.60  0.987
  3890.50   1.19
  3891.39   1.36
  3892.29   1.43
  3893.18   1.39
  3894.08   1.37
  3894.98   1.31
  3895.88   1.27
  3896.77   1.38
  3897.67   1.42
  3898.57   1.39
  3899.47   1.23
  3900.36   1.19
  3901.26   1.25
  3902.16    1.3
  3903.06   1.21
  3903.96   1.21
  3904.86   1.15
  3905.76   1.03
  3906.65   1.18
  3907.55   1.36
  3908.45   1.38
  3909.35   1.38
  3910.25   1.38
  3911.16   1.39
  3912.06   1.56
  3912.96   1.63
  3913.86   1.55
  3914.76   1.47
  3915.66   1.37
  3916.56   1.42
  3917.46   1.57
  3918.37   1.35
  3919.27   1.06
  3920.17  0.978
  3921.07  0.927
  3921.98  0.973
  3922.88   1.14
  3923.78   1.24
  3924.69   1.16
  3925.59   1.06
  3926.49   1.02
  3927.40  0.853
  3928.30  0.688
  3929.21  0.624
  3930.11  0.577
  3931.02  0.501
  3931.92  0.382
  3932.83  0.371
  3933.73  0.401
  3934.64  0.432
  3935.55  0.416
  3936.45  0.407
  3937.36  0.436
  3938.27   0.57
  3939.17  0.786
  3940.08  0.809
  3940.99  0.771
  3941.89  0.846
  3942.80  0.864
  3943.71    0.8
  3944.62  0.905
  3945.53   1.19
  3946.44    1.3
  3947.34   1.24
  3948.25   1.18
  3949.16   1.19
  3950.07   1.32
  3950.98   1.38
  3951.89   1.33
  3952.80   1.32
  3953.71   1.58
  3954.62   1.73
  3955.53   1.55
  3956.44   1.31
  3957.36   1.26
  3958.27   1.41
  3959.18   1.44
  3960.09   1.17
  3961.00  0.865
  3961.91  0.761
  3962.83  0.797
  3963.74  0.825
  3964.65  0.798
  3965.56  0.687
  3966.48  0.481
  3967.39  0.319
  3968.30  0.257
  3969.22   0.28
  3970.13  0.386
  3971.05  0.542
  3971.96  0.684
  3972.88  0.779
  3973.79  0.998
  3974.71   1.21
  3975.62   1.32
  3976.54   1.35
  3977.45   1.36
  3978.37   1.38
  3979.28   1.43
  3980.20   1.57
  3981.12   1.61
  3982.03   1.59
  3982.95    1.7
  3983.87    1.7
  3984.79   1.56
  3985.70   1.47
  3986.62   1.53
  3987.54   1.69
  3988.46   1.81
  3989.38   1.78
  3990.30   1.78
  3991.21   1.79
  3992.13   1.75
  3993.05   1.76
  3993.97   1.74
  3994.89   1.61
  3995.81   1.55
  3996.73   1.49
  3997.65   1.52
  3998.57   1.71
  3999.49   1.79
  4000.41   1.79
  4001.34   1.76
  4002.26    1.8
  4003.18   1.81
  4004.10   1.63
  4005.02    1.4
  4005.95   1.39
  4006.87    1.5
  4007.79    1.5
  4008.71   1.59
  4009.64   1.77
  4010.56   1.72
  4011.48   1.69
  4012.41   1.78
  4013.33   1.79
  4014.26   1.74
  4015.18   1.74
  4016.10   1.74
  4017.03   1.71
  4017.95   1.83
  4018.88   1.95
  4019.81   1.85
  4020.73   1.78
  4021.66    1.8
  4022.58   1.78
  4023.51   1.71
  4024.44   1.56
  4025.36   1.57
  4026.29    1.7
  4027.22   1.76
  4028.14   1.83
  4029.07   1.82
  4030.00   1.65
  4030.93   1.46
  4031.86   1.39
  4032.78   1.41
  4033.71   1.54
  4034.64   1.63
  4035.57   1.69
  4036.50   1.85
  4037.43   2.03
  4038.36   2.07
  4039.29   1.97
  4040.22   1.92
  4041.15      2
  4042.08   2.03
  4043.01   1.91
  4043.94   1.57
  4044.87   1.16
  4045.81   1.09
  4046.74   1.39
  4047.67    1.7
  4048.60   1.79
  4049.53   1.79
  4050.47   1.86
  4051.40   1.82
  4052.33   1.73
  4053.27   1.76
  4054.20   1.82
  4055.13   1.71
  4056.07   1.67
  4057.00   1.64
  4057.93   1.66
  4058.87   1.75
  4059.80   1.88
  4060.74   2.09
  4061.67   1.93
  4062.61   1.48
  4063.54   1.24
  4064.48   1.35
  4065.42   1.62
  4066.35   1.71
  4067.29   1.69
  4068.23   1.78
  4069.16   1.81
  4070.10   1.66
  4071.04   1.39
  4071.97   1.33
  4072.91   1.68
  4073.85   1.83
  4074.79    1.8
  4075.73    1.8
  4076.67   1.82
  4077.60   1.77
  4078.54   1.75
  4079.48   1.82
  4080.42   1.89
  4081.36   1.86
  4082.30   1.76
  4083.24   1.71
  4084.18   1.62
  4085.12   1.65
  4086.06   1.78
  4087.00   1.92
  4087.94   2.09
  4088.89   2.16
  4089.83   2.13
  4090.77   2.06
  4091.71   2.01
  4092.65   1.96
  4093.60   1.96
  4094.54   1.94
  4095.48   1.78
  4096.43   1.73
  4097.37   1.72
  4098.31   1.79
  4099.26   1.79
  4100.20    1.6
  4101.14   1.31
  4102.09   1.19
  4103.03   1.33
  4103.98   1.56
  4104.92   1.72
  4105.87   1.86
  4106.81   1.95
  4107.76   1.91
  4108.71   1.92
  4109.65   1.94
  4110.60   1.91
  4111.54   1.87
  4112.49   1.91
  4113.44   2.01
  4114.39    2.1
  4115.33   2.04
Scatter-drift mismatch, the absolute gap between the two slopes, 0.18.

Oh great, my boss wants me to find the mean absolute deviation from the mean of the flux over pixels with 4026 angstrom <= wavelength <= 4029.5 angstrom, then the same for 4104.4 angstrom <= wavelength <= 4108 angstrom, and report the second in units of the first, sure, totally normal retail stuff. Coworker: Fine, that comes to 1.5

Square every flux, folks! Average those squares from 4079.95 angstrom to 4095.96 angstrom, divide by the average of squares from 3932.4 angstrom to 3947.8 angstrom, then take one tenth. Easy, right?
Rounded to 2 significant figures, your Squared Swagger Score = 0.57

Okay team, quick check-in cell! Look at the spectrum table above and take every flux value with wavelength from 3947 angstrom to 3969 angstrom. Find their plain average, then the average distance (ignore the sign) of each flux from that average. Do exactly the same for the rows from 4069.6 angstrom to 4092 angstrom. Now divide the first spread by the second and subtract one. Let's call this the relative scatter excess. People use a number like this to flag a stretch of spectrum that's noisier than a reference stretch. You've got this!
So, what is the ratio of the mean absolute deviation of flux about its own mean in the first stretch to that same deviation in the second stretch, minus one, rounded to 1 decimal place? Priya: 1.3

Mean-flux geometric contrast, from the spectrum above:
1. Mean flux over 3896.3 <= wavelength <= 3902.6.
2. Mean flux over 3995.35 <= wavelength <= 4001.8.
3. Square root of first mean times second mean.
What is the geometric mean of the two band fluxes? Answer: 1.47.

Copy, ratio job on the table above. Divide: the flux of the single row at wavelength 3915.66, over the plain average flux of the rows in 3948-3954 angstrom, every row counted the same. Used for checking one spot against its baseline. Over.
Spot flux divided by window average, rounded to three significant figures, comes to 1.03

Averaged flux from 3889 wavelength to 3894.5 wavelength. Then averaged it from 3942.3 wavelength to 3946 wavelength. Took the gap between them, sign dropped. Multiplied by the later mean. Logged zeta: 0.3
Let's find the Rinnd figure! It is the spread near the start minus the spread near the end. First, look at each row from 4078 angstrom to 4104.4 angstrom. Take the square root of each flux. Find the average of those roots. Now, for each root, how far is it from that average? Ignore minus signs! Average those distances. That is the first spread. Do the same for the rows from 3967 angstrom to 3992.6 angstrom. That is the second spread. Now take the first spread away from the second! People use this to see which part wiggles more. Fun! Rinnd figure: 0.15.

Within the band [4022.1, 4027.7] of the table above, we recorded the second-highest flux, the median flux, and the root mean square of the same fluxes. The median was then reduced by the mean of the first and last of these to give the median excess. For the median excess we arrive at -0.02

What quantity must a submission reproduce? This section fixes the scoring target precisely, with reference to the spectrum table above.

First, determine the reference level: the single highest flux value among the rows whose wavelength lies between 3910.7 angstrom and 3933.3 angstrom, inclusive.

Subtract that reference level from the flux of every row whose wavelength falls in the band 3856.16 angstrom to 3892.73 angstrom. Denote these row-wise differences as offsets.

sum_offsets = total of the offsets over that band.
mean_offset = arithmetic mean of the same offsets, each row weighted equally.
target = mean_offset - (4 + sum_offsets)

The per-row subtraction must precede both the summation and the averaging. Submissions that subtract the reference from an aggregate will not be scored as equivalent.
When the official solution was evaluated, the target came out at 18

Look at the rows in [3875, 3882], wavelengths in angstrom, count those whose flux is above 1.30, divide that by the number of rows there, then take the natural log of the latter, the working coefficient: -0.98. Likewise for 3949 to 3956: -0.13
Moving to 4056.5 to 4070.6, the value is -0.07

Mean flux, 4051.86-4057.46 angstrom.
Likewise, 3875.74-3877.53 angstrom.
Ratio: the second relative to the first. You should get 0.67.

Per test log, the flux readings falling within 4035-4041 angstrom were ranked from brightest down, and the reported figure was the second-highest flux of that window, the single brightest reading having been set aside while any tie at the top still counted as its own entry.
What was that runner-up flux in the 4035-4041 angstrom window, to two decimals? 2.03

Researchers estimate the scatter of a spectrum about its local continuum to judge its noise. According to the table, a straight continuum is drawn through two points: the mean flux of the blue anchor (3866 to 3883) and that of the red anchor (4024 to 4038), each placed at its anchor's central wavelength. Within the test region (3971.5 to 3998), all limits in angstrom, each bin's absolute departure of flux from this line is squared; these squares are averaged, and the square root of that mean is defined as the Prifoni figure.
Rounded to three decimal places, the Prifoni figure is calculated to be 0.263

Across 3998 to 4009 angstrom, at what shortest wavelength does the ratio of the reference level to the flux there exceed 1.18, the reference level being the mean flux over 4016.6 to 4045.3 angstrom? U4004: 4005.02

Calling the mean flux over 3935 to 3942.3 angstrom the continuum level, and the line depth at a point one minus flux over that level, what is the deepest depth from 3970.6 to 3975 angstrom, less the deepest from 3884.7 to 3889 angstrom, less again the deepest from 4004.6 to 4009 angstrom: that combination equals 1.7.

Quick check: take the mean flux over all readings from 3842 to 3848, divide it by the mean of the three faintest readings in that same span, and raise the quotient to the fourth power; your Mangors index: 1.14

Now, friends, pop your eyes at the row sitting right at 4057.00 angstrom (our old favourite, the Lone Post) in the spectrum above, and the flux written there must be 1.64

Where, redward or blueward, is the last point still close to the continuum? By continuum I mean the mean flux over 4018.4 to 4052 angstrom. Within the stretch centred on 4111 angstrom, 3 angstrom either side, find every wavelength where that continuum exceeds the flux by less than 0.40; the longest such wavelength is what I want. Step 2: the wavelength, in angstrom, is 4113.44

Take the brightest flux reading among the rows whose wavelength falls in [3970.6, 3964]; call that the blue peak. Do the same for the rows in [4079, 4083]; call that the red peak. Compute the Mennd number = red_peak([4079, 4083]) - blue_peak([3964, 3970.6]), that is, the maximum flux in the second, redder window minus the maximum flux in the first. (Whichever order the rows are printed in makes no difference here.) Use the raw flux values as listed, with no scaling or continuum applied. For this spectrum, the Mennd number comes 1.1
